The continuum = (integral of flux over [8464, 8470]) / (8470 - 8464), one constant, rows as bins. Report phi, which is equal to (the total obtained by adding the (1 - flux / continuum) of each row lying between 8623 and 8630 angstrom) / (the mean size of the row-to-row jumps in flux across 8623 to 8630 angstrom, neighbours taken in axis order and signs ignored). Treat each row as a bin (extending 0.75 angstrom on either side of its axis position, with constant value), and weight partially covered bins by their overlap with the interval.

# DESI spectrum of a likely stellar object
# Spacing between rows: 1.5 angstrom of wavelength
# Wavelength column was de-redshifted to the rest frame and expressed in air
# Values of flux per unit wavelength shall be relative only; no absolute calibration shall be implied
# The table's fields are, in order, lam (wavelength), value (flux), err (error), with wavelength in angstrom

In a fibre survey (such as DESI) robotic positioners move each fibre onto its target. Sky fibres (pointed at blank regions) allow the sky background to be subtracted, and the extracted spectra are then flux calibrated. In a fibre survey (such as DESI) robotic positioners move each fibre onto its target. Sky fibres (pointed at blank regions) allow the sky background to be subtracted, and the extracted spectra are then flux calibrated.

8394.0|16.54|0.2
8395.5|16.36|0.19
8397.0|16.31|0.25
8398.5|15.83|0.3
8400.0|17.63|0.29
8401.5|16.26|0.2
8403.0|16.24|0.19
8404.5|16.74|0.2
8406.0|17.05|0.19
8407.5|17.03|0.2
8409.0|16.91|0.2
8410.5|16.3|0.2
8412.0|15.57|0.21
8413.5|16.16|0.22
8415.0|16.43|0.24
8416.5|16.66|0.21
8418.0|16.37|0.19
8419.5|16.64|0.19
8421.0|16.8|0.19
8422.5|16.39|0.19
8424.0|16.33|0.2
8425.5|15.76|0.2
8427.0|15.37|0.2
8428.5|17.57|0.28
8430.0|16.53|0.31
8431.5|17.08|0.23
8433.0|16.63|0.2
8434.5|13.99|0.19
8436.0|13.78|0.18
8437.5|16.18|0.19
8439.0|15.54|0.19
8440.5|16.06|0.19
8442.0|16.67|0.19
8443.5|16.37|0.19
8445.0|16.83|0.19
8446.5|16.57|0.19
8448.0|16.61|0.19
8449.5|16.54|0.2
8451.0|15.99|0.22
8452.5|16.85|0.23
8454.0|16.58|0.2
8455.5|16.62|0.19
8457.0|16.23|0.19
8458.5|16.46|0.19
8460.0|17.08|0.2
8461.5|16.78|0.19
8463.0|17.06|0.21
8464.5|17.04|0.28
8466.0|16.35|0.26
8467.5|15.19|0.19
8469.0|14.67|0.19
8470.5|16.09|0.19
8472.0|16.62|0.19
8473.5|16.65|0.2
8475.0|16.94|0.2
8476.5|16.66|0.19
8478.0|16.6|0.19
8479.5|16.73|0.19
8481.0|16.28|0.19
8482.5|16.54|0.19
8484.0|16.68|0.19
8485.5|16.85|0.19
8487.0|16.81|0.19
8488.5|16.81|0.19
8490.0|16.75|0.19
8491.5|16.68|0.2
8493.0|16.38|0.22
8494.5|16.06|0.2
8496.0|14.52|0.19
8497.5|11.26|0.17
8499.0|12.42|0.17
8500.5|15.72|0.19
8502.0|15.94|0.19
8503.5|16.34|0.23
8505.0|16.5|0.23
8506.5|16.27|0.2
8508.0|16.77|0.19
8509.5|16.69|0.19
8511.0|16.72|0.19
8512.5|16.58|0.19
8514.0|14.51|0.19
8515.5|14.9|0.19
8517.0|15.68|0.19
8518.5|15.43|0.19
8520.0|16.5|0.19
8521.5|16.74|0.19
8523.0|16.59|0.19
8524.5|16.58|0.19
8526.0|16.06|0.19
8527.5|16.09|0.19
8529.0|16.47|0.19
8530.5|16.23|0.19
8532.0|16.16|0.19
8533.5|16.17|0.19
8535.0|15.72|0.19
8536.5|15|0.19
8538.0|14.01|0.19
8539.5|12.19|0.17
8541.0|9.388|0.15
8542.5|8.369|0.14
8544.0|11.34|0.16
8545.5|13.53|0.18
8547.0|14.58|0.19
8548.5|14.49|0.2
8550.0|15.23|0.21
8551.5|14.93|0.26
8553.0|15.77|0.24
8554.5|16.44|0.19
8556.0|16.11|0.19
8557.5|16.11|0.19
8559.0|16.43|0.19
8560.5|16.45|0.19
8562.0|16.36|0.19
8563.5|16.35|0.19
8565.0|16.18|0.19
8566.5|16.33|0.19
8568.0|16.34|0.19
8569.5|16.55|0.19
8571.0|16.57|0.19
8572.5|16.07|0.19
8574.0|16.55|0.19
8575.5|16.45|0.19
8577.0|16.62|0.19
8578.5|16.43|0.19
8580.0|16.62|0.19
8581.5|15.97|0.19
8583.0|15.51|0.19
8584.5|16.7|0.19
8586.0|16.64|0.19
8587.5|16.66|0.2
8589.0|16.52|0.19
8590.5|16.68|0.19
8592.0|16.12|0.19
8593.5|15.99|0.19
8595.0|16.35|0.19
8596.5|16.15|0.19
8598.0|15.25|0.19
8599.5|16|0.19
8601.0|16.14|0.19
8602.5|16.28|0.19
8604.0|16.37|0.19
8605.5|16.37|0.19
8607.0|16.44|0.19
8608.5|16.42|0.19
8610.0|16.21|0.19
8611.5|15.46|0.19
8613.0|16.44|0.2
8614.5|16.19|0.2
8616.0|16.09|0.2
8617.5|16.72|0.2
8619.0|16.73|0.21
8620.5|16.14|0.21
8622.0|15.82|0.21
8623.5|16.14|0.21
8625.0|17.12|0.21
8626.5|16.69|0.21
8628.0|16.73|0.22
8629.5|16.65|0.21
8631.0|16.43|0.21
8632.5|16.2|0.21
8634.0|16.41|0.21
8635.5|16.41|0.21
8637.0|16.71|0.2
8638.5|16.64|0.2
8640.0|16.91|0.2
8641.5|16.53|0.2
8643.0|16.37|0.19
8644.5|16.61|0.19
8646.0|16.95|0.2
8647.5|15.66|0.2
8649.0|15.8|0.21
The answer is -0.7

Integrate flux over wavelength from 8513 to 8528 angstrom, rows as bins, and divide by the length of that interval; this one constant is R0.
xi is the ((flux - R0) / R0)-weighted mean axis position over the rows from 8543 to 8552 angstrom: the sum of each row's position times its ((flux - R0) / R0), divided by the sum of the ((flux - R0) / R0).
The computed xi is 8546.2 angstrom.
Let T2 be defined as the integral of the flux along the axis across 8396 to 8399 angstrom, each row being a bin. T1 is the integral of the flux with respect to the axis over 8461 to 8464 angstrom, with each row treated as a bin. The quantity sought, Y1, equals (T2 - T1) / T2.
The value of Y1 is -0.05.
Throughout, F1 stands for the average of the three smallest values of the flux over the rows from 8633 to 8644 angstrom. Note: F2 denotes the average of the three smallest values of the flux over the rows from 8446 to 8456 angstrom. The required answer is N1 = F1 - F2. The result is 0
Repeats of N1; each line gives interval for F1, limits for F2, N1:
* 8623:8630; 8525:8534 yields 0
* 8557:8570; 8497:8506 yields 3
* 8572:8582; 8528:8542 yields 4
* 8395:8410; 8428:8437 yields 1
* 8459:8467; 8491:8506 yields 4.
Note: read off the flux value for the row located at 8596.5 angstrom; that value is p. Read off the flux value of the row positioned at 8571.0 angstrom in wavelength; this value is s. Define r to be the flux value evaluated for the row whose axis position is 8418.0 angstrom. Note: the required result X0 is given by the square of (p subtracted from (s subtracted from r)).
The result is 267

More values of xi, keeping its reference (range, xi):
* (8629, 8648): 8638.2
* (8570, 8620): 8593.3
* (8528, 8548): 8542.5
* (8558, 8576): 8567.4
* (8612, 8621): 8616.9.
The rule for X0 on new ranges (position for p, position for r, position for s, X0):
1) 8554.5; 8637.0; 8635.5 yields 260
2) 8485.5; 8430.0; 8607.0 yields 281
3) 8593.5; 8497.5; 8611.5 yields 408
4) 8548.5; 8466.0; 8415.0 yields 212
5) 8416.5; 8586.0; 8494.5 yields 259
